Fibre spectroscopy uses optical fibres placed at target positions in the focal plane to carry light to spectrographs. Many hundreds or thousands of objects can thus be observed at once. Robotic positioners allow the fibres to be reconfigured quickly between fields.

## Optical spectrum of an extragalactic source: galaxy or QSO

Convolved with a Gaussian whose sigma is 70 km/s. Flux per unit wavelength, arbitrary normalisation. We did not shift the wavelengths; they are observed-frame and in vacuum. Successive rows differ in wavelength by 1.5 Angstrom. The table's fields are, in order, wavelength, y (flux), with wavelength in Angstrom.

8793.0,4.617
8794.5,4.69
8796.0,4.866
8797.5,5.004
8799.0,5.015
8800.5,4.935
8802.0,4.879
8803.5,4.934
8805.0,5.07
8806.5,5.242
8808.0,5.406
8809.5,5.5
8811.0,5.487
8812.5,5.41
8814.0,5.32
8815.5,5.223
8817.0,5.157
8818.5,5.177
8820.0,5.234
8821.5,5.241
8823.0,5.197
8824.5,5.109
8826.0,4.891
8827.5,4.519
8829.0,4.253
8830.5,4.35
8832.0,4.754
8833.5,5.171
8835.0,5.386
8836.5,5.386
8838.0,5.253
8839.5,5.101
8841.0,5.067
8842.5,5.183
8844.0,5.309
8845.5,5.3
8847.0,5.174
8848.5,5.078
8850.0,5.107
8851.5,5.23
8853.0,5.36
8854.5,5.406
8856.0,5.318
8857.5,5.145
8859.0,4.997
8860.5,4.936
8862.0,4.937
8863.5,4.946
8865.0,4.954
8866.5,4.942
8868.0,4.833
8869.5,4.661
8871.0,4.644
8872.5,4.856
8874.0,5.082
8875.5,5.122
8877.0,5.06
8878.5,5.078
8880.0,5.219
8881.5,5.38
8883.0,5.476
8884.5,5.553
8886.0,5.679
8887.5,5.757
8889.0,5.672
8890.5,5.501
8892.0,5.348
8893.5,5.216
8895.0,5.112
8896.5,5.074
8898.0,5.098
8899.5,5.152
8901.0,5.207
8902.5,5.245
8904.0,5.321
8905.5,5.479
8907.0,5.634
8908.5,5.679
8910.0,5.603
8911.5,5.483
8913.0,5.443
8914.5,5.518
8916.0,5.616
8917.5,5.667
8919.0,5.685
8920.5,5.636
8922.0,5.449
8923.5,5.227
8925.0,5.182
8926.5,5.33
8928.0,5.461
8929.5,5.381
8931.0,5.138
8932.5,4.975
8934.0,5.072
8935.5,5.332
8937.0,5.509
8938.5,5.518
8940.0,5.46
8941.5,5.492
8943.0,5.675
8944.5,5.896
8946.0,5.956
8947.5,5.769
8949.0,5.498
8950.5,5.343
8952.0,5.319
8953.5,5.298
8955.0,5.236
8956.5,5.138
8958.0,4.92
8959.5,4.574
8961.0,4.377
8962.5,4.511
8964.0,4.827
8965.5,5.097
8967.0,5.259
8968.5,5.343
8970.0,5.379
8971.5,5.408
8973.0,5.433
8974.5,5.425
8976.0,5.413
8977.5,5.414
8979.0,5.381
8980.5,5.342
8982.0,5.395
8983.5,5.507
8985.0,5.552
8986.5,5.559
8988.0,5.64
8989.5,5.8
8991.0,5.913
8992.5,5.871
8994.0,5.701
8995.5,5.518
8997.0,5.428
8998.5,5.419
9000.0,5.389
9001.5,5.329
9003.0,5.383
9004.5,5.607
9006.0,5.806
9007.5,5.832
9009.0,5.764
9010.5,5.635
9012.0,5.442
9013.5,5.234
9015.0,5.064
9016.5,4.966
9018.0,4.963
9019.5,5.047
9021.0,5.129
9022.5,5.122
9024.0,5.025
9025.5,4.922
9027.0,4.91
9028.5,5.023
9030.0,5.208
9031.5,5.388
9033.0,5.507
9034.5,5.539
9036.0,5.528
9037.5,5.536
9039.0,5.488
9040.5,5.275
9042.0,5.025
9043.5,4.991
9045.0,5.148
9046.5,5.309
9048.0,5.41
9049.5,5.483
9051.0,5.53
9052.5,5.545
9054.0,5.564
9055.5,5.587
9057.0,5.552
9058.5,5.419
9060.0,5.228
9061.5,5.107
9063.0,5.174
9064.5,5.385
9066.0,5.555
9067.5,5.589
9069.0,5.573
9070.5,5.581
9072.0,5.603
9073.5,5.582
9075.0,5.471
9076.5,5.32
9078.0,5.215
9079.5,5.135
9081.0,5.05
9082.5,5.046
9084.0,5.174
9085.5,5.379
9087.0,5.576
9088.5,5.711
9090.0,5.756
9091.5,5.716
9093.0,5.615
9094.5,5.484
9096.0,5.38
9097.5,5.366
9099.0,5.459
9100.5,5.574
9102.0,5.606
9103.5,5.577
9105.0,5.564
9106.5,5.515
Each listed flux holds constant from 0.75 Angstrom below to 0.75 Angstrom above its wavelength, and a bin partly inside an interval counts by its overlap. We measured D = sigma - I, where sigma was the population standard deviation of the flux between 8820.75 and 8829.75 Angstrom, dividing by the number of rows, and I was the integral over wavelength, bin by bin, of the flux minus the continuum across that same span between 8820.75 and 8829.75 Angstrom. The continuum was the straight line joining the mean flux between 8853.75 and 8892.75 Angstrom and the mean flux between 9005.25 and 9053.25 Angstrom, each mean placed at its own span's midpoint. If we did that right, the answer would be 2.7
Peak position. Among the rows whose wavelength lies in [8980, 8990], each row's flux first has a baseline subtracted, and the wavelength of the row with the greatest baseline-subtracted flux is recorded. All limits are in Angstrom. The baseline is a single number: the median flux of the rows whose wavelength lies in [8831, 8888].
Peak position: 8989.5 Angstrom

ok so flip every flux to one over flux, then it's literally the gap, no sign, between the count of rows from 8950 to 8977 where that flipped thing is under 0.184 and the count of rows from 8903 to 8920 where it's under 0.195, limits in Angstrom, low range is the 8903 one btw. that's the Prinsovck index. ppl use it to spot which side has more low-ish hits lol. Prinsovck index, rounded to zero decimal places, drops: 11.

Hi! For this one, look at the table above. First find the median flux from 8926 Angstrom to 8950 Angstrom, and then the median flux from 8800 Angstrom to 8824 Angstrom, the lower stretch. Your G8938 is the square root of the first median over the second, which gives 1.02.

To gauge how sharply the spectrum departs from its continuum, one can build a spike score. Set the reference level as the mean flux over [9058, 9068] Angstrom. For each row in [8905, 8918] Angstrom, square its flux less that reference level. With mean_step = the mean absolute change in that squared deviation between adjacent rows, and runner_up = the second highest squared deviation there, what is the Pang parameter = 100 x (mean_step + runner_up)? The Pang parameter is 14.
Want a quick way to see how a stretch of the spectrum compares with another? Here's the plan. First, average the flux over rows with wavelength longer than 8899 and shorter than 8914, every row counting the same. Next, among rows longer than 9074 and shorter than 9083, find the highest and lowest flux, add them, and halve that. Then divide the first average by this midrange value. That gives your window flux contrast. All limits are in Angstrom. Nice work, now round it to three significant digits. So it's 1.03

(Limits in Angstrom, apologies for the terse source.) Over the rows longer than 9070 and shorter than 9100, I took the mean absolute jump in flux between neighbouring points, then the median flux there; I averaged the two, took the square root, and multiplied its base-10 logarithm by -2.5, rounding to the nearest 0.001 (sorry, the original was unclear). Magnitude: -0.555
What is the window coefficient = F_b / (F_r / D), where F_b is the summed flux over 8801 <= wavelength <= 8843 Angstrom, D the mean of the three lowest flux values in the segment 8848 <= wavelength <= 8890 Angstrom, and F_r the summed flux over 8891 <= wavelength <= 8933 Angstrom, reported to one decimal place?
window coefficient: 4.5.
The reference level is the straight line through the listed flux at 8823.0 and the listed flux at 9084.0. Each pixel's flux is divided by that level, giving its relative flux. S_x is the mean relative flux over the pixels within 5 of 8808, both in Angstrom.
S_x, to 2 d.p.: 1.02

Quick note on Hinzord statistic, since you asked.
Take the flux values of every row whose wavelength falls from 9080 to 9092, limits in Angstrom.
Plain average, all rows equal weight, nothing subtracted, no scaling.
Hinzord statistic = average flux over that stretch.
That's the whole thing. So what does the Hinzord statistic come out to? 5.4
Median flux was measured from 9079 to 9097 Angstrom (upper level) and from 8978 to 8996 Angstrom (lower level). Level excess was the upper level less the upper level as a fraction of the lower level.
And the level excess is 4.454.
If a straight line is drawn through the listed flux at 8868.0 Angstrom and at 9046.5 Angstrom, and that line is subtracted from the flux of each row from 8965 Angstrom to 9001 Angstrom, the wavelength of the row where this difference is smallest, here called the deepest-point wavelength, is 8965.5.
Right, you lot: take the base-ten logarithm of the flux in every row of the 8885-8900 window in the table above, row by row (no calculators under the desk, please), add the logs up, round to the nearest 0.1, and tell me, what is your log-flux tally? 7.3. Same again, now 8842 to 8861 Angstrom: 9.3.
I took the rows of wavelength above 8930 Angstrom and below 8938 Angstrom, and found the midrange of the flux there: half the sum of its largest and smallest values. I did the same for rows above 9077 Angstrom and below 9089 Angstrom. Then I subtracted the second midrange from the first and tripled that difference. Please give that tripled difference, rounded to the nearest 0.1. -0.4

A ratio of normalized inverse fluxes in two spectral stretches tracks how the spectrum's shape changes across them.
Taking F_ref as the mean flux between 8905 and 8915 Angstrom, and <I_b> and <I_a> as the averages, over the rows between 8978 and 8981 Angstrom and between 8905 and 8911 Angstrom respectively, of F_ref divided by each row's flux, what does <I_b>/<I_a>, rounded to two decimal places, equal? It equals 1.04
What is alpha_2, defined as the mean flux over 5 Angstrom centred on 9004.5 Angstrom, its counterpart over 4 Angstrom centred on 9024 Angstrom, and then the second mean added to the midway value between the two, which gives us 10.3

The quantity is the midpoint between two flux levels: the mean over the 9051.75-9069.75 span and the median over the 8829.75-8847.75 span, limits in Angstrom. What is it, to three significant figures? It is 5.31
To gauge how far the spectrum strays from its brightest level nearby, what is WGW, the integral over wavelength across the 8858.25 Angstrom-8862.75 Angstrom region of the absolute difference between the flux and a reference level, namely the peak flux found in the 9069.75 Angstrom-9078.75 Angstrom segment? 2.91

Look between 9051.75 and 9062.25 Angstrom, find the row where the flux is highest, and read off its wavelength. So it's 9055.5 Angstrom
